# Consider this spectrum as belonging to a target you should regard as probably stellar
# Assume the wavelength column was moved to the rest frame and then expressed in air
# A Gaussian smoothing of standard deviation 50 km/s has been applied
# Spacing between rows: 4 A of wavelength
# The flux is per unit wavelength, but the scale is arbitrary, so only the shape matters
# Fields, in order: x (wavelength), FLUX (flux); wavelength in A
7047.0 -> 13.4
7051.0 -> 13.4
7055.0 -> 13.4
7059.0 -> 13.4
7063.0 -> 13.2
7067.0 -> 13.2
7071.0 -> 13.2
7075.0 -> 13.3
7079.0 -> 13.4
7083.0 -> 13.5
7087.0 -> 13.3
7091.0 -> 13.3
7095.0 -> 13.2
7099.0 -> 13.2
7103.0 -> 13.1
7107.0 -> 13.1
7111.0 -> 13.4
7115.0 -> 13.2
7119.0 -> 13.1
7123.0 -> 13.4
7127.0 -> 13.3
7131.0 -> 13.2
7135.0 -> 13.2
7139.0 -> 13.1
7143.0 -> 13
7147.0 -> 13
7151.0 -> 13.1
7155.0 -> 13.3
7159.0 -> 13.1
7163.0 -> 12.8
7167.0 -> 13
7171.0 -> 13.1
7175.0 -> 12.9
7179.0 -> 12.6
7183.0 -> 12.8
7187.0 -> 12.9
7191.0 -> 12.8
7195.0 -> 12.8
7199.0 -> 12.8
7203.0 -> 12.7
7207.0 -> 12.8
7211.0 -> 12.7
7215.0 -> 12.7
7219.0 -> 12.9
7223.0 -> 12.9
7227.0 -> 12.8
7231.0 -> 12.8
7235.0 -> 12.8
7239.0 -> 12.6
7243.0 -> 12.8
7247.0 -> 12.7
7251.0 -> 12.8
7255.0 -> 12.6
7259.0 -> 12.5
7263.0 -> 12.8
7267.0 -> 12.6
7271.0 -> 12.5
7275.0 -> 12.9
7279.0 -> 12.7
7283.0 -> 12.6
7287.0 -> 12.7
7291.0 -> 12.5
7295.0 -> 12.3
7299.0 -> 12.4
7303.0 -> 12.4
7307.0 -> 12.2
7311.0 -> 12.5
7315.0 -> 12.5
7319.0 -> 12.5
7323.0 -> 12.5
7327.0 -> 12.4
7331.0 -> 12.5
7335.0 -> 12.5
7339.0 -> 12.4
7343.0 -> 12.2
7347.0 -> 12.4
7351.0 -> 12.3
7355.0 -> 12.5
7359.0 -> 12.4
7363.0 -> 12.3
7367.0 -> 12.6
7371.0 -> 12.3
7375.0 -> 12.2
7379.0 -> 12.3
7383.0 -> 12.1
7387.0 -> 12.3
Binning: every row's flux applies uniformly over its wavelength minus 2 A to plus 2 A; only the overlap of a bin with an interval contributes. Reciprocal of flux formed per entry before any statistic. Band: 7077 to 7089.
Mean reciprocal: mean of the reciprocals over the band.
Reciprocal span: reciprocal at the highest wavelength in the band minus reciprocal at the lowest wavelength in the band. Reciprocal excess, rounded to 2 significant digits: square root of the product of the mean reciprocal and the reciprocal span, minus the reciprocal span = 0.0059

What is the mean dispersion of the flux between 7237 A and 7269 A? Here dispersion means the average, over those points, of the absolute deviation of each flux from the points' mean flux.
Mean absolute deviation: 0.100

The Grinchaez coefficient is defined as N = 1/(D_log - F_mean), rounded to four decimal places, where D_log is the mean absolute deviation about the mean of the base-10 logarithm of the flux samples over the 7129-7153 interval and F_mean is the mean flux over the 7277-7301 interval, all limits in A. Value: -0.0798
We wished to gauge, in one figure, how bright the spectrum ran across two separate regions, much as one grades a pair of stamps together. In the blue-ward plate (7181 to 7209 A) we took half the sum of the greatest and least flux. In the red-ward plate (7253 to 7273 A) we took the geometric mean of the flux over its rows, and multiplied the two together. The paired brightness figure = 161.3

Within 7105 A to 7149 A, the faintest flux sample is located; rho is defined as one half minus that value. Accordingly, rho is -12.5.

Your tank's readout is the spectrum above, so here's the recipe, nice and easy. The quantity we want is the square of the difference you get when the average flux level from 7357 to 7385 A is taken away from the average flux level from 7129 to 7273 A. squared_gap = 0.28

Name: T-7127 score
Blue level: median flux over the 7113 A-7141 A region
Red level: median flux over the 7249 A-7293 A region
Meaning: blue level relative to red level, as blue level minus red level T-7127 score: 0.60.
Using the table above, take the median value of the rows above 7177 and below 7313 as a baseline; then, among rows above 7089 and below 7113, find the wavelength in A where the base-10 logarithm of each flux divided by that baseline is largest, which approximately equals 7111.0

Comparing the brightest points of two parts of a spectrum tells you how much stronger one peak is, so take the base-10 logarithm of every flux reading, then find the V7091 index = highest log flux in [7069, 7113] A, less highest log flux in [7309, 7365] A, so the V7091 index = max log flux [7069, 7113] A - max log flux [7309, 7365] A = 0.033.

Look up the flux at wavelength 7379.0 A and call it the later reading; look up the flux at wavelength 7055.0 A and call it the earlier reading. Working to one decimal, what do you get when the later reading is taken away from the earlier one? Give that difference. 1.1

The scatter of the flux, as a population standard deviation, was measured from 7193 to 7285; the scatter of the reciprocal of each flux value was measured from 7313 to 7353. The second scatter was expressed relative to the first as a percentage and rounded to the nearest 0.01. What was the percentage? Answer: 0.55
